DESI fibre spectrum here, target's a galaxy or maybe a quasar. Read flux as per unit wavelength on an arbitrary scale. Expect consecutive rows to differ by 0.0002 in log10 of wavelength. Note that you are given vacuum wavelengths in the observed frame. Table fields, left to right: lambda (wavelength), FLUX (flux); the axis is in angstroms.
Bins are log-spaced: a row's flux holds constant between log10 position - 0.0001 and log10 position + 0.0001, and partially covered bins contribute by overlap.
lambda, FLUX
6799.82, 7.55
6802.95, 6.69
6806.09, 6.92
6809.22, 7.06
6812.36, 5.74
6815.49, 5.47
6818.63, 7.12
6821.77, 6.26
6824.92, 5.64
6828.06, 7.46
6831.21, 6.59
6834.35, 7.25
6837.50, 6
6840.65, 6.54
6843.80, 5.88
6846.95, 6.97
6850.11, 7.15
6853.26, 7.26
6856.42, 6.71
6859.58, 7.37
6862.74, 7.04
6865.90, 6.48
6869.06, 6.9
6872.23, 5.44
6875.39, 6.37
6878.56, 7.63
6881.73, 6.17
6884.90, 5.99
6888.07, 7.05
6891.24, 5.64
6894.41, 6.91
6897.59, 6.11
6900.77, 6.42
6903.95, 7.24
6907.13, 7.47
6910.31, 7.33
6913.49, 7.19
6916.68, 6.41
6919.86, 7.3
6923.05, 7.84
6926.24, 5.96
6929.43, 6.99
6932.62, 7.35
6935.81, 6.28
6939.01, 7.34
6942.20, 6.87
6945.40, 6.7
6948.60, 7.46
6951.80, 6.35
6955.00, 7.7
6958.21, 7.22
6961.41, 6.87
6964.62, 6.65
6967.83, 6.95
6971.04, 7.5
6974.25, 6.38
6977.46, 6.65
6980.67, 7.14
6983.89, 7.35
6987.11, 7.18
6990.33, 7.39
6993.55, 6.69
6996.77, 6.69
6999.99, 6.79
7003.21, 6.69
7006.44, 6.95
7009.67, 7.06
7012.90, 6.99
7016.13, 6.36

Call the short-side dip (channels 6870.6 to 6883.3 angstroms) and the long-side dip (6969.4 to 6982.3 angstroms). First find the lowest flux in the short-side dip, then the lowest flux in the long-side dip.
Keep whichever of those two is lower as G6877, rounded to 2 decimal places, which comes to 5.44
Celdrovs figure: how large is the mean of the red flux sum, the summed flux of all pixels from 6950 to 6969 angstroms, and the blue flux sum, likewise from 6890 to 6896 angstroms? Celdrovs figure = 27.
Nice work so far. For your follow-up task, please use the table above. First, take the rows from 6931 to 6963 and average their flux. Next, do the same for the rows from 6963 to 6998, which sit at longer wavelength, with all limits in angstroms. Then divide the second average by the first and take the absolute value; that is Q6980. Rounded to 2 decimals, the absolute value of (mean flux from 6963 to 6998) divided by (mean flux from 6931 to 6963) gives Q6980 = 0.99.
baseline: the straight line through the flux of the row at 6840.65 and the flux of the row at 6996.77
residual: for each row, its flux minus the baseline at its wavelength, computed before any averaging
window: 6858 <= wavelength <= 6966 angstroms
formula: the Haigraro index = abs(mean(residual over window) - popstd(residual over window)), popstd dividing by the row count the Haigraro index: 0.37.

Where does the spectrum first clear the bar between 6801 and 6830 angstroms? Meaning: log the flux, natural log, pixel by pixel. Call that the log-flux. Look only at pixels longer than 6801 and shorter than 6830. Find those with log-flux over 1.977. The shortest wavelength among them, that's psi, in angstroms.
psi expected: 6828.06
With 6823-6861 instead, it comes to 6828.06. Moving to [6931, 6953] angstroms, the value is 6932.62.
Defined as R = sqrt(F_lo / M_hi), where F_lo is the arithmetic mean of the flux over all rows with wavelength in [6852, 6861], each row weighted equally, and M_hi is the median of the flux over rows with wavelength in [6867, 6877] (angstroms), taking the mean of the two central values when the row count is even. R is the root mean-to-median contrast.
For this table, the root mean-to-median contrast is 1.06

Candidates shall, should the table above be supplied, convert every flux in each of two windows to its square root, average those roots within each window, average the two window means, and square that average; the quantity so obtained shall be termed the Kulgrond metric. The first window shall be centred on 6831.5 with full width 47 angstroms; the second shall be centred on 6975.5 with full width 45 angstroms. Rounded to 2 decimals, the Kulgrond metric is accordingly 6.78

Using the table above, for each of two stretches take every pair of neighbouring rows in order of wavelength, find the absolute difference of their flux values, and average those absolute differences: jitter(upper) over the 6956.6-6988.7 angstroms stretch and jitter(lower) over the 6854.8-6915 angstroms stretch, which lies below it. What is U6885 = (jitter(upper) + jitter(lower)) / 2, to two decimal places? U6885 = 0.58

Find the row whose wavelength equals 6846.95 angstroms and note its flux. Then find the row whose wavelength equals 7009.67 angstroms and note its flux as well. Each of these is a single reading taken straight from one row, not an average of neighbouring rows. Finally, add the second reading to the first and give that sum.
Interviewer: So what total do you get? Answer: 14.0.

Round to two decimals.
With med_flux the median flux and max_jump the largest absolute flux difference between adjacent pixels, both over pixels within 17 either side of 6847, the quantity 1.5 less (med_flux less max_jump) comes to -4.22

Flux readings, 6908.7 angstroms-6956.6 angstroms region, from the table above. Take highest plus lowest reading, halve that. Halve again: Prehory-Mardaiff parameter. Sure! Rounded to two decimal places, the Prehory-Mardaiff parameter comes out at 3.45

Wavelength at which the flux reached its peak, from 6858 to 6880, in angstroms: 6878.56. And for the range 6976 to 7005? 6990.33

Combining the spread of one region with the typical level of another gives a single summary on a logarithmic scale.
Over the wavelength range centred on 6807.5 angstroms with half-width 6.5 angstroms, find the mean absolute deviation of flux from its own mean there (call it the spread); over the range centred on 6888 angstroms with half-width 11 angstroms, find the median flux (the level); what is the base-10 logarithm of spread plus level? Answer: 0.82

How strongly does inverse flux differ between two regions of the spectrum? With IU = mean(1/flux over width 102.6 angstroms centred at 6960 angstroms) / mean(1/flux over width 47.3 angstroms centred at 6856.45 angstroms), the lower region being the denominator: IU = 0.961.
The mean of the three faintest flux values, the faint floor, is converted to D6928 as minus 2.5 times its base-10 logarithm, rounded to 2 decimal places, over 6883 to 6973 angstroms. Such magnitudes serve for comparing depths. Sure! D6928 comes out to -1.92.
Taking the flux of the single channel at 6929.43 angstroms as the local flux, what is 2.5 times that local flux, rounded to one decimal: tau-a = 17.5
